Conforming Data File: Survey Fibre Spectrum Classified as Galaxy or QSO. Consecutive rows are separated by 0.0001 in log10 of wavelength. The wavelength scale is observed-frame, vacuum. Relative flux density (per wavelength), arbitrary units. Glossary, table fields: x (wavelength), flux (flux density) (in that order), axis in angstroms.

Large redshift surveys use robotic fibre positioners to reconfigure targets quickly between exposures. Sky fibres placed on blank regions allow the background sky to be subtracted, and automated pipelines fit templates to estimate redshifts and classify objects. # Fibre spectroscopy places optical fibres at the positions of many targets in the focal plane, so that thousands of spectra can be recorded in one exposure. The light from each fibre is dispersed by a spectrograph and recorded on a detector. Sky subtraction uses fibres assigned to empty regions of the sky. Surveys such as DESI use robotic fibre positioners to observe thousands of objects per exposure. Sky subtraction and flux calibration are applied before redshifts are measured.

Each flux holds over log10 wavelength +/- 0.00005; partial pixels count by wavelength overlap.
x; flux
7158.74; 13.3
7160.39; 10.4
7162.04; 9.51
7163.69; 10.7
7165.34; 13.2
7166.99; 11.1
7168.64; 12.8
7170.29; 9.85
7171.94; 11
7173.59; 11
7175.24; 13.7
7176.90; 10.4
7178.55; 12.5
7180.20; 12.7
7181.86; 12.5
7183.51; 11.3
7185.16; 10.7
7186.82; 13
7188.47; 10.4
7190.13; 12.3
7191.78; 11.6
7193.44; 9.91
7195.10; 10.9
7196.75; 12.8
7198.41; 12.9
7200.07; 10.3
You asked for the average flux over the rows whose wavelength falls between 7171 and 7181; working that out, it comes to 11.9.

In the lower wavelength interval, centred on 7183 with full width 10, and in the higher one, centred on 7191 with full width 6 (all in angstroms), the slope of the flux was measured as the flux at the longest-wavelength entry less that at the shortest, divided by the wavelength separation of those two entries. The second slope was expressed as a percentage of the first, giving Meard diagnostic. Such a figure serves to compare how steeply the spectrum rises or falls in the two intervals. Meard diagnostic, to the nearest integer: -163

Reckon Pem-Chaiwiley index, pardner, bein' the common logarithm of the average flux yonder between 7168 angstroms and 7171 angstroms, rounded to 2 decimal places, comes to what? 1.05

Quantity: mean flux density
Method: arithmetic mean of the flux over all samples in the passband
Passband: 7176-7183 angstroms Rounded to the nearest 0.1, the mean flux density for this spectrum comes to 12.0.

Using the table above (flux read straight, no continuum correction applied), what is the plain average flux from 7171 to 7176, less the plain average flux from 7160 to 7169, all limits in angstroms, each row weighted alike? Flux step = 0.6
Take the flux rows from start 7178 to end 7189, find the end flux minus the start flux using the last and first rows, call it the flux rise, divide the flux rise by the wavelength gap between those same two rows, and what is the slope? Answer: -0.21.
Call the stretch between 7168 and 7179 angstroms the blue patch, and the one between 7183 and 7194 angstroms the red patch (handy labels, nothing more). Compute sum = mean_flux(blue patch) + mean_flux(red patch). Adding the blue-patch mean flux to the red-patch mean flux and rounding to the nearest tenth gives 22.9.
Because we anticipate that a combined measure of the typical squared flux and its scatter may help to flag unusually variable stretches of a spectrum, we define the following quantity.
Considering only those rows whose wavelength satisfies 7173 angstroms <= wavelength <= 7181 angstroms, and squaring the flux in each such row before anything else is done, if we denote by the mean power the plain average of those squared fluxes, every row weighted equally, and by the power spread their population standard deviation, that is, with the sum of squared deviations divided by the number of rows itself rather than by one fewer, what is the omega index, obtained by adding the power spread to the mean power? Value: 176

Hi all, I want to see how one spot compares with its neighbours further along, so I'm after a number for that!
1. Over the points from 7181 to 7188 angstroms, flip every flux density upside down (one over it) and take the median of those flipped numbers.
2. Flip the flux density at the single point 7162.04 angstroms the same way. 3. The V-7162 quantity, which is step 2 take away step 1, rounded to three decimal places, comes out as 0.021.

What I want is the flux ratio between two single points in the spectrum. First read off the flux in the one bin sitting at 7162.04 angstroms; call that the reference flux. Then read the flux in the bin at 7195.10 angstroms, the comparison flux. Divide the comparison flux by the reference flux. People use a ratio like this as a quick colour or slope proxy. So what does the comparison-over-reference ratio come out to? 1.15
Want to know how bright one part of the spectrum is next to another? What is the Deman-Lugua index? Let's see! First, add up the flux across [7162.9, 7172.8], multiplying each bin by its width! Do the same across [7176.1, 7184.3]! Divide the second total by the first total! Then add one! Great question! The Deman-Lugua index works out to 1.9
